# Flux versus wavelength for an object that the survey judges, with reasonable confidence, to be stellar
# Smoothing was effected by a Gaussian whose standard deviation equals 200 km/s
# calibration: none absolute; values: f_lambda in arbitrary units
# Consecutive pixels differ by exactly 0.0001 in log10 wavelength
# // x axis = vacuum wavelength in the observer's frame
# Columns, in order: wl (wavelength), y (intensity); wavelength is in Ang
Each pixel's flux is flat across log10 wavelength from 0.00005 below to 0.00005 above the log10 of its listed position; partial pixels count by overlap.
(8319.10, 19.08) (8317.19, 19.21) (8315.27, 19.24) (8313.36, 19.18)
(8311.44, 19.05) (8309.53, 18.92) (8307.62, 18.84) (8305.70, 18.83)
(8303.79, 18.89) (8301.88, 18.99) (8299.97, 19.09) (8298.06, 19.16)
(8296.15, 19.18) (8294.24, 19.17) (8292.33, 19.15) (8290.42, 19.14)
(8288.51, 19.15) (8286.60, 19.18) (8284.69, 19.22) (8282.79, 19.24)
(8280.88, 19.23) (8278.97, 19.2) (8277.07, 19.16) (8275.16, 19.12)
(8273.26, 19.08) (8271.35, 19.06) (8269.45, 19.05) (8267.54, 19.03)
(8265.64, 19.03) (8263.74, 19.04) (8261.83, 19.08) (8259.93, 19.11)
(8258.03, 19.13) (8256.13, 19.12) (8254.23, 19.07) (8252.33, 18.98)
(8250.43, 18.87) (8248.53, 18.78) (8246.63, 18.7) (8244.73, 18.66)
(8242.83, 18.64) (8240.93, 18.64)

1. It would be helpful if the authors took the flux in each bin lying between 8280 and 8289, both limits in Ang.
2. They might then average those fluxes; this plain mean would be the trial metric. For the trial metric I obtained 19.2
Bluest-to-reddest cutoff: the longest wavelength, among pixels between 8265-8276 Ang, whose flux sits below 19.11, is 8273.26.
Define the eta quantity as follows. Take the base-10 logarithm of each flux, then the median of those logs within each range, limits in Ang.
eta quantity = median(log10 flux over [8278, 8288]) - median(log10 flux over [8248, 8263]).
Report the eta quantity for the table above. 0.0033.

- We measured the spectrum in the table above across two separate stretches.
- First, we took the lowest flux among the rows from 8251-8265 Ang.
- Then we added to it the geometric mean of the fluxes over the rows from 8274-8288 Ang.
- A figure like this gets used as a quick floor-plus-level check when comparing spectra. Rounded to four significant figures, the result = 38.17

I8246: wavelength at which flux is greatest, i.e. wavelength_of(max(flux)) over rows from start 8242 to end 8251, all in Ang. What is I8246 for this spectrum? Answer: 8250.43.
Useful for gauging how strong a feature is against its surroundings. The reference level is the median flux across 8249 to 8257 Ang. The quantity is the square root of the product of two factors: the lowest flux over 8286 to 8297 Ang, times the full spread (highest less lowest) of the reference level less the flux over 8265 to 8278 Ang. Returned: 1.6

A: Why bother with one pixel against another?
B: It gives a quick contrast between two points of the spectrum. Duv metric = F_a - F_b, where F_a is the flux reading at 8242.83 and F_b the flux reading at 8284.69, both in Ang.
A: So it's -0.58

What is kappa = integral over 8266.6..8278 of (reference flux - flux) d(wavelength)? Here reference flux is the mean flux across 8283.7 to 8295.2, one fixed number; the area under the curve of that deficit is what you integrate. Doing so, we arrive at 1.0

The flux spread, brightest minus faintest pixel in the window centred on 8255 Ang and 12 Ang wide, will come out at 0.26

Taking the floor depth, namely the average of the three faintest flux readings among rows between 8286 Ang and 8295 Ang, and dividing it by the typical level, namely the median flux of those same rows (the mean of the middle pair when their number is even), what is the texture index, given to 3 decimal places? 1.000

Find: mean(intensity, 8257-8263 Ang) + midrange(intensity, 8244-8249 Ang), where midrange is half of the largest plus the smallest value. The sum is 37.8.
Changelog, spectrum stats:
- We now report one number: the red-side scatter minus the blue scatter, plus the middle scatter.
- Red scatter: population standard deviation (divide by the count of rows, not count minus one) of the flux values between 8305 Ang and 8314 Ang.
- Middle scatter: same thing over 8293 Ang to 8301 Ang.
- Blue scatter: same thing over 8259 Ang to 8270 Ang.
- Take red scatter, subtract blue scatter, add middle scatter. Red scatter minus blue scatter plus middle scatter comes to 0.14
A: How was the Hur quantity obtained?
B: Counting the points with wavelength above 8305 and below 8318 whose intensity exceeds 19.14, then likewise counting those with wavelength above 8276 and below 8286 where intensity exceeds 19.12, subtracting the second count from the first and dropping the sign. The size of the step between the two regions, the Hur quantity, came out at 2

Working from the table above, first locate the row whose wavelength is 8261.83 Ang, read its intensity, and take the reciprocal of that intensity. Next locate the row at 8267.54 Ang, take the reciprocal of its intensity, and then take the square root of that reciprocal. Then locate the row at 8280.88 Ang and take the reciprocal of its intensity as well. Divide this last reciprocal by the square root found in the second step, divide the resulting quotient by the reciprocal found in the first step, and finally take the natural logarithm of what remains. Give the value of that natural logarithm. 1.465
